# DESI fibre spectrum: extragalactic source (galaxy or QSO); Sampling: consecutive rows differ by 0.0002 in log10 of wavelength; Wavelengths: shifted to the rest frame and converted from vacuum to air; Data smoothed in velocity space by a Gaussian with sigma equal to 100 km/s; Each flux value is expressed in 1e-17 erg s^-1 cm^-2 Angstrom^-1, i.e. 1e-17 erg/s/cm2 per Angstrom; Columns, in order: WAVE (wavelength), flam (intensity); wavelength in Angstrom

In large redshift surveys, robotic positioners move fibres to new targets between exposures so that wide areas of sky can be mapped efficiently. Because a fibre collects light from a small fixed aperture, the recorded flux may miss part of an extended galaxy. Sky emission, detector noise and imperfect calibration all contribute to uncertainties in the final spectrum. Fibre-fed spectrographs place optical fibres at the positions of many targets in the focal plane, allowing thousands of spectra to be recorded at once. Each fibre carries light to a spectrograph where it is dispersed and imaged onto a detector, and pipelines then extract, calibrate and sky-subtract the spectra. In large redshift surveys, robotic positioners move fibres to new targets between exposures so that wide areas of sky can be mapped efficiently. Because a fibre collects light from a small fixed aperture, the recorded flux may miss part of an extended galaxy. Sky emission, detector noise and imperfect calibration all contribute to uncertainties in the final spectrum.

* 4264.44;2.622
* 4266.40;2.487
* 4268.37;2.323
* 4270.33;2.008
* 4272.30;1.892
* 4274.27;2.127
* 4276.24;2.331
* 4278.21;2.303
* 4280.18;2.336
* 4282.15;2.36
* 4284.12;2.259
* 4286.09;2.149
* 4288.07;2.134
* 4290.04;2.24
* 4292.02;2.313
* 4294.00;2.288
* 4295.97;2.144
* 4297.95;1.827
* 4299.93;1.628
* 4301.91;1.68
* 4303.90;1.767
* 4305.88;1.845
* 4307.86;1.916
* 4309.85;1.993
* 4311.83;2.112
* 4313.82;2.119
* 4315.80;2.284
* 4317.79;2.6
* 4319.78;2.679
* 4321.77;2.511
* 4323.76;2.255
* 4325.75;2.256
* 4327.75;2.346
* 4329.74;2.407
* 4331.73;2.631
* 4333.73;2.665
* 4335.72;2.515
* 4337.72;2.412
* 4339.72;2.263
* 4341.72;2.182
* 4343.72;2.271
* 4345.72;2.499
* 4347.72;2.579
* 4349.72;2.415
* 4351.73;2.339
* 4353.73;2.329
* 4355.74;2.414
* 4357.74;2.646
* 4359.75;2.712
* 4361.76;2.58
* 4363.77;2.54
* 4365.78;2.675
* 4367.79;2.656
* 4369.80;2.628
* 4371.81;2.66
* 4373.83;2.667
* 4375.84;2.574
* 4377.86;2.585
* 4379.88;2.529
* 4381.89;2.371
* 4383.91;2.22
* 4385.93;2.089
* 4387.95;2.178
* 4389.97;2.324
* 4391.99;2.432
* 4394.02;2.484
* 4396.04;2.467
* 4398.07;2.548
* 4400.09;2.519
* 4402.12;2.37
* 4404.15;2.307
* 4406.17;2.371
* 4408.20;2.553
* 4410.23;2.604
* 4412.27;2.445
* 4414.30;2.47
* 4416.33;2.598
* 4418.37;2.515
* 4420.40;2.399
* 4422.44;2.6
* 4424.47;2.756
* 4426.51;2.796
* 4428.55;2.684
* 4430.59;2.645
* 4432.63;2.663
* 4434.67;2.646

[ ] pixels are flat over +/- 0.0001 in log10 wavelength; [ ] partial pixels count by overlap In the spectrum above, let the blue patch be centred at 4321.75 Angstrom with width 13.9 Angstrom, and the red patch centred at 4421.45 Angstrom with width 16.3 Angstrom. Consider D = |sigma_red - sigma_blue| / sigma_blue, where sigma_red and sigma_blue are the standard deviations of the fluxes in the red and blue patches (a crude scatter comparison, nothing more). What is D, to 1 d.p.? 0.2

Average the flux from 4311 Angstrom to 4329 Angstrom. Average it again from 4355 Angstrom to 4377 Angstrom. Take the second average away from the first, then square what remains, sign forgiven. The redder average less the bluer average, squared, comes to 0.07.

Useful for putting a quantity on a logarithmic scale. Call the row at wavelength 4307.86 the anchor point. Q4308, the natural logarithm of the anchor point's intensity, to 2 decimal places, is 0.65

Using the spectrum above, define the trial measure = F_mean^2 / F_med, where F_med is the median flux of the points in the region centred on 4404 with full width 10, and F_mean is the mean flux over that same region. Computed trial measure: 2.48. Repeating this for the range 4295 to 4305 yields 1.85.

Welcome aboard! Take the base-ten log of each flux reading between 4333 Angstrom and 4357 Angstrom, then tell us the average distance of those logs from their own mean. 0.0197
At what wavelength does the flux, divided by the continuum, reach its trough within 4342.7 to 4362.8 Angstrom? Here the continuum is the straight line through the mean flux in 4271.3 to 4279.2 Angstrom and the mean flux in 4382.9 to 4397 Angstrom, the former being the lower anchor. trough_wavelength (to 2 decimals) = 4343.72 Angstrom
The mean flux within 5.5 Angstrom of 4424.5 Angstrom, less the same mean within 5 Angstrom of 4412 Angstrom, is 0.1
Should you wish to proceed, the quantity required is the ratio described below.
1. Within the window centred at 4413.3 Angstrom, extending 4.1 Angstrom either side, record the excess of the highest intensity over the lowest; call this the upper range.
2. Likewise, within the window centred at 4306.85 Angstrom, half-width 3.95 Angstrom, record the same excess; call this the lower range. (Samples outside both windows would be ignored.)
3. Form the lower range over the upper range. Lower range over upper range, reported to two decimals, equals 1.42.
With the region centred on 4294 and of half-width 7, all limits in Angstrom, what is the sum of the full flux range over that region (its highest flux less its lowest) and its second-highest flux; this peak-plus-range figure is 2.97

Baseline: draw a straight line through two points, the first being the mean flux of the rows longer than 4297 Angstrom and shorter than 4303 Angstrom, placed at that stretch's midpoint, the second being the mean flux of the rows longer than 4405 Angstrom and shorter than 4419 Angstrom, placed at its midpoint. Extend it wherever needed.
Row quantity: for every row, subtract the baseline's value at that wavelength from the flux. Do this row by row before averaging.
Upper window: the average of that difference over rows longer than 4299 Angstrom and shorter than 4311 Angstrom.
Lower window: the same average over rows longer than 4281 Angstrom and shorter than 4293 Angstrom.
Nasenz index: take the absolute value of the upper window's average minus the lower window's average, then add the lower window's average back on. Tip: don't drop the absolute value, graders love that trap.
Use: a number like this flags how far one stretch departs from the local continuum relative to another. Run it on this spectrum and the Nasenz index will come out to 1.19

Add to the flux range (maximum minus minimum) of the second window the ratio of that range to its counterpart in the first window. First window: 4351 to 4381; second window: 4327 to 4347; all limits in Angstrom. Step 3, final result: 1.7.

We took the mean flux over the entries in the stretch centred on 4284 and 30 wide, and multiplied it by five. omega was 10.9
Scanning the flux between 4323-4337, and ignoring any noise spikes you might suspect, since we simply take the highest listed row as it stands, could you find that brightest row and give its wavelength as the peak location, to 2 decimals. 4333.73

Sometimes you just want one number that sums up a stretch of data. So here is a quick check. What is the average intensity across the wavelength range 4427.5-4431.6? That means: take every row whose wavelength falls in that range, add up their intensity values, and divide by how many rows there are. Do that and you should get 2.7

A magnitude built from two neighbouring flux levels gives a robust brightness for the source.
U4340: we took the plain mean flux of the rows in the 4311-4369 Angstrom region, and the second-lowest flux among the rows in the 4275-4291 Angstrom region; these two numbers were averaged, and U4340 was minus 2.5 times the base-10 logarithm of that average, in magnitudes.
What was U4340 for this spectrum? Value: -0.903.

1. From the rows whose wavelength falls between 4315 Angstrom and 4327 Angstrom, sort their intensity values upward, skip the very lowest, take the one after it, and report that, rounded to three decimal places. 2.256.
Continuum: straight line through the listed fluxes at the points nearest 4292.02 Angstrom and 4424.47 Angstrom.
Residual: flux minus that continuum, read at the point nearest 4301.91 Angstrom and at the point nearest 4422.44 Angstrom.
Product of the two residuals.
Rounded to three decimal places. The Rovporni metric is 0.099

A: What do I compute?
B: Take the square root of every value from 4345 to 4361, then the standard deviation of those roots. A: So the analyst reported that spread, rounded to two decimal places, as 0.04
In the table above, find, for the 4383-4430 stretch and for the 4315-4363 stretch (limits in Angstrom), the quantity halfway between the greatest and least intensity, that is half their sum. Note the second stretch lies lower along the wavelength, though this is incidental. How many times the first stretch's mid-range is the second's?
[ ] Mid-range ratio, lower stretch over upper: 1.00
